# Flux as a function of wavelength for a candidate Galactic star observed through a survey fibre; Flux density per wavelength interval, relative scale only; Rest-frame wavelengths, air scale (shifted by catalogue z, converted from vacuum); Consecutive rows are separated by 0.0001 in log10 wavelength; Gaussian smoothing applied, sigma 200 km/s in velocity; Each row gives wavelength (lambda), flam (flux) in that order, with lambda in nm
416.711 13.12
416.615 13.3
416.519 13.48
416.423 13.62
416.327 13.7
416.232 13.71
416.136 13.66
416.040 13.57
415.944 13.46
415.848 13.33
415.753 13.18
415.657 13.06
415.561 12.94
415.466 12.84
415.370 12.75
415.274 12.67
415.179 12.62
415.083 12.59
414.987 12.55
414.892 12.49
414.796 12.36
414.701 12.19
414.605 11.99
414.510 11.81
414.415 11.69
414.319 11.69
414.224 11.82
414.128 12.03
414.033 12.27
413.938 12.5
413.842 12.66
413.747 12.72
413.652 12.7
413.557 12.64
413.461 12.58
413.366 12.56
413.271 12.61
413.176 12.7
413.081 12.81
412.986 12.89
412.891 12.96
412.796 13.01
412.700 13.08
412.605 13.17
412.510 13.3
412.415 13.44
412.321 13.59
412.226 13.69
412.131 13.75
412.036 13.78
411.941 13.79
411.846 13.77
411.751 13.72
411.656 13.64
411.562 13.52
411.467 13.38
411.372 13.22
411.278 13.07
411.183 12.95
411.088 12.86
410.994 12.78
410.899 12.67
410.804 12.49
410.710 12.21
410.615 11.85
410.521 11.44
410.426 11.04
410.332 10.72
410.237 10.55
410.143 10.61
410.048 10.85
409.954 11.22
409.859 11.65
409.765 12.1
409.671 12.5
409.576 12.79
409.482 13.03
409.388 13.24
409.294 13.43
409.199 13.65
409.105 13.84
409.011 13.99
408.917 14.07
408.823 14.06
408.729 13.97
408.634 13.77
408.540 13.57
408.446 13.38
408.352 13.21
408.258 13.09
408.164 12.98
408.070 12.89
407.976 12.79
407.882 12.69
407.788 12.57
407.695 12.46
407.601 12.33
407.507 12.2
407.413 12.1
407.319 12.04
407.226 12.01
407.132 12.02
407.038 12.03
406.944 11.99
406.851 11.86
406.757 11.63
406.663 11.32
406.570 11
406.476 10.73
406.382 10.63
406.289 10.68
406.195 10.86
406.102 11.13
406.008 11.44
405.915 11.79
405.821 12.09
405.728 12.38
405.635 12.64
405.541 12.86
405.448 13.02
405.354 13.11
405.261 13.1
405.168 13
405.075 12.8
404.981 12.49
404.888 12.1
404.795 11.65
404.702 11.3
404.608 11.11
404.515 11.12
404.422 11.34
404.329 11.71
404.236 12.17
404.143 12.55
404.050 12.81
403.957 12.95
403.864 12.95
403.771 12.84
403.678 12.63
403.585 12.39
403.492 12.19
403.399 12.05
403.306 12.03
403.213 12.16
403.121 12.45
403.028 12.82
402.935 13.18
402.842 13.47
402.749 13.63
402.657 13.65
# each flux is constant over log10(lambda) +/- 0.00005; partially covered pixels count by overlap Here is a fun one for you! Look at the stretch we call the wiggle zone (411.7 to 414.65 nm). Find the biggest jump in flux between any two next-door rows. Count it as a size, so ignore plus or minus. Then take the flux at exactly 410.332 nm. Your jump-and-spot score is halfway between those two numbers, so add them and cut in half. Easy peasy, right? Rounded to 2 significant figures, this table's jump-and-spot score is 5.5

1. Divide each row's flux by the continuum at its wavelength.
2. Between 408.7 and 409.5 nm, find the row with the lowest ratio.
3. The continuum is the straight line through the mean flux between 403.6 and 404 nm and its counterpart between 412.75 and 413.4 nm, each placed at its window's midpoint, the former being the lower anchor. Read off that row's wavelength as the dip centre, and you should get 409.482 nm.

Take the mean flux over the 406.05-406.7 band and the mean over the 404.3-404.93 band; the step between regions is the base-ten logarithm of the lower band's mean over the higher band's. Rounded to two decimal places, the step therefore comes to 0.02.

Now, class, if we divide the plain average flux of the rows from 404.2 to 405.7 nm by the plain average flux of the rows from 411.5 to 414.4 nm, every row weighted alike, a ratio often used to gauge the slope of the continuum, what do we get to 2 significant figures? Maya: 0.94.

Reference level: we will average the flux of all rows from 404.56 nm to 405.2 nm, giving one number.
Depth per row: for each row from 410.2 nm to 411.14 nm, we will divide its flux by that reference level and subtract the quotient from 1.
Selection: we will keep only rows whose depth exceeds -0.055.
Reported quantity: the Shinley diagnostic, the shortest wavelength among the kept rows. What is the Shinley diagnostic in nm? 410.237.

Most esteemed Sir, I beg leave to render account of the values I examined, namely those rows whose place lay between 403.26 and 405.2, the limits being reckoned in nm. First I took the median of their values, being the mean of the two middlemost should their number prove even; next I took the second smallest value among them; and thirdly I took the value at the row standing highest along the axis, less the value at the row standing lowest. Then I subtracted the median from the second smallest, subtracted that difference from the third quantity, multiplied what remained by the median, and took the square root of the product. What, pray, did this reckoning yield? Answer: 5.0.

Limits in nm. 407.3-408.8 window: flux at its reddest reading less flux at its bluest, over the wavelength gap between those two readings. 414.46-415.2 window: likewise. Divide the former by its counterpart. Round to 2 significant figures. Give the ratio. 1.1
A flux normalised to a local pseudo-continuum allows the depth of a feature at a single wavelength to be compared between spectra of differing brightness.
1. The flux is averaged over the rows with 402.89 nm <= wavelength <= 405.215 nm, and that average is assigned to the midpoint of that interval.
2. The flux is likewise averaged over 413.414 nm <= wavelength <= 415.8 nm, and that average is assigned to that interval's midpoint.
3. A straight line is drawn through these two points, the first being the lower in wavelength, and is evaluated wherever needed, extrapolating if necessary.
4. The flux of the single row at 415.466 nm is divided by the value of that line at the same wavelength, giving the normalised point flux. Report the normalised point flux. 1.03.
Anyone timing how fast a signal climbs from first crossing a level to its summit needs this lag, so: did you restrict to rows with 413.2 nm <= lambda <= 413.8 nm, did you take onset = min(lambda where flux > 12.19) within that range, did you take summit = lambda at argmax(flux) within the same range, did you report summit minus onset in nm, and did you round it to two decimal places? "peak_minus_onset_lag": 0.48 nm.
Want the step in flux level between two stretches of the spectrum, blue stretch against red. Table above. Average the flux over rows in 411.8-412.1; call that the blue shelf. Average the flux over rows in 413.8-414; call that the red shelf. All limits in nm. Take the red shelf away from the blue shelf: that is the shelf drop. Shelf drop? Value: 1.2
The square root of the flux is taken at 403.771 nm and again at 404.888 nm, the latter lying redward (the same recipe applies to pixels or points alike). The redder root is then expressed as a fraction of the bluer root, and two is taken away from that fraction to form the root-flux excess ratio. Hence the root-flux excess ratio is -1.029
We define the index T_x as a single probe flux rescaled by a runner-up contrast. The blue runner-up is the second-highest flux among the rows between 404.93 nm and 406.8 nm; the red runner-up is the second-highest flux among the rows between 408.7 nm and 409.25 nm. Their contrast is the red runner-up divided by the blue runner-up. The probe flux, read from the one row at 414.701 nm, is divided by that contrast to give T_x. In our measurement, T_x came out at 11.4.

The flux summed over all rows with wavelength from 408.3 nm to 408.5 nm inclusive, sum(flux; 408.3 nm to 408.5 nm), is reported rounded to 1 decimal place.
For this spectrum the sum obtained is 26.6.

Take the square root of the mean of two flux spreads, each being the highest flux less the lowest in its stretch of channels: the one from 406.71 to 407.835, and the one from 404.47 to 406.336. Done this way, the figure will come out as 1.30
